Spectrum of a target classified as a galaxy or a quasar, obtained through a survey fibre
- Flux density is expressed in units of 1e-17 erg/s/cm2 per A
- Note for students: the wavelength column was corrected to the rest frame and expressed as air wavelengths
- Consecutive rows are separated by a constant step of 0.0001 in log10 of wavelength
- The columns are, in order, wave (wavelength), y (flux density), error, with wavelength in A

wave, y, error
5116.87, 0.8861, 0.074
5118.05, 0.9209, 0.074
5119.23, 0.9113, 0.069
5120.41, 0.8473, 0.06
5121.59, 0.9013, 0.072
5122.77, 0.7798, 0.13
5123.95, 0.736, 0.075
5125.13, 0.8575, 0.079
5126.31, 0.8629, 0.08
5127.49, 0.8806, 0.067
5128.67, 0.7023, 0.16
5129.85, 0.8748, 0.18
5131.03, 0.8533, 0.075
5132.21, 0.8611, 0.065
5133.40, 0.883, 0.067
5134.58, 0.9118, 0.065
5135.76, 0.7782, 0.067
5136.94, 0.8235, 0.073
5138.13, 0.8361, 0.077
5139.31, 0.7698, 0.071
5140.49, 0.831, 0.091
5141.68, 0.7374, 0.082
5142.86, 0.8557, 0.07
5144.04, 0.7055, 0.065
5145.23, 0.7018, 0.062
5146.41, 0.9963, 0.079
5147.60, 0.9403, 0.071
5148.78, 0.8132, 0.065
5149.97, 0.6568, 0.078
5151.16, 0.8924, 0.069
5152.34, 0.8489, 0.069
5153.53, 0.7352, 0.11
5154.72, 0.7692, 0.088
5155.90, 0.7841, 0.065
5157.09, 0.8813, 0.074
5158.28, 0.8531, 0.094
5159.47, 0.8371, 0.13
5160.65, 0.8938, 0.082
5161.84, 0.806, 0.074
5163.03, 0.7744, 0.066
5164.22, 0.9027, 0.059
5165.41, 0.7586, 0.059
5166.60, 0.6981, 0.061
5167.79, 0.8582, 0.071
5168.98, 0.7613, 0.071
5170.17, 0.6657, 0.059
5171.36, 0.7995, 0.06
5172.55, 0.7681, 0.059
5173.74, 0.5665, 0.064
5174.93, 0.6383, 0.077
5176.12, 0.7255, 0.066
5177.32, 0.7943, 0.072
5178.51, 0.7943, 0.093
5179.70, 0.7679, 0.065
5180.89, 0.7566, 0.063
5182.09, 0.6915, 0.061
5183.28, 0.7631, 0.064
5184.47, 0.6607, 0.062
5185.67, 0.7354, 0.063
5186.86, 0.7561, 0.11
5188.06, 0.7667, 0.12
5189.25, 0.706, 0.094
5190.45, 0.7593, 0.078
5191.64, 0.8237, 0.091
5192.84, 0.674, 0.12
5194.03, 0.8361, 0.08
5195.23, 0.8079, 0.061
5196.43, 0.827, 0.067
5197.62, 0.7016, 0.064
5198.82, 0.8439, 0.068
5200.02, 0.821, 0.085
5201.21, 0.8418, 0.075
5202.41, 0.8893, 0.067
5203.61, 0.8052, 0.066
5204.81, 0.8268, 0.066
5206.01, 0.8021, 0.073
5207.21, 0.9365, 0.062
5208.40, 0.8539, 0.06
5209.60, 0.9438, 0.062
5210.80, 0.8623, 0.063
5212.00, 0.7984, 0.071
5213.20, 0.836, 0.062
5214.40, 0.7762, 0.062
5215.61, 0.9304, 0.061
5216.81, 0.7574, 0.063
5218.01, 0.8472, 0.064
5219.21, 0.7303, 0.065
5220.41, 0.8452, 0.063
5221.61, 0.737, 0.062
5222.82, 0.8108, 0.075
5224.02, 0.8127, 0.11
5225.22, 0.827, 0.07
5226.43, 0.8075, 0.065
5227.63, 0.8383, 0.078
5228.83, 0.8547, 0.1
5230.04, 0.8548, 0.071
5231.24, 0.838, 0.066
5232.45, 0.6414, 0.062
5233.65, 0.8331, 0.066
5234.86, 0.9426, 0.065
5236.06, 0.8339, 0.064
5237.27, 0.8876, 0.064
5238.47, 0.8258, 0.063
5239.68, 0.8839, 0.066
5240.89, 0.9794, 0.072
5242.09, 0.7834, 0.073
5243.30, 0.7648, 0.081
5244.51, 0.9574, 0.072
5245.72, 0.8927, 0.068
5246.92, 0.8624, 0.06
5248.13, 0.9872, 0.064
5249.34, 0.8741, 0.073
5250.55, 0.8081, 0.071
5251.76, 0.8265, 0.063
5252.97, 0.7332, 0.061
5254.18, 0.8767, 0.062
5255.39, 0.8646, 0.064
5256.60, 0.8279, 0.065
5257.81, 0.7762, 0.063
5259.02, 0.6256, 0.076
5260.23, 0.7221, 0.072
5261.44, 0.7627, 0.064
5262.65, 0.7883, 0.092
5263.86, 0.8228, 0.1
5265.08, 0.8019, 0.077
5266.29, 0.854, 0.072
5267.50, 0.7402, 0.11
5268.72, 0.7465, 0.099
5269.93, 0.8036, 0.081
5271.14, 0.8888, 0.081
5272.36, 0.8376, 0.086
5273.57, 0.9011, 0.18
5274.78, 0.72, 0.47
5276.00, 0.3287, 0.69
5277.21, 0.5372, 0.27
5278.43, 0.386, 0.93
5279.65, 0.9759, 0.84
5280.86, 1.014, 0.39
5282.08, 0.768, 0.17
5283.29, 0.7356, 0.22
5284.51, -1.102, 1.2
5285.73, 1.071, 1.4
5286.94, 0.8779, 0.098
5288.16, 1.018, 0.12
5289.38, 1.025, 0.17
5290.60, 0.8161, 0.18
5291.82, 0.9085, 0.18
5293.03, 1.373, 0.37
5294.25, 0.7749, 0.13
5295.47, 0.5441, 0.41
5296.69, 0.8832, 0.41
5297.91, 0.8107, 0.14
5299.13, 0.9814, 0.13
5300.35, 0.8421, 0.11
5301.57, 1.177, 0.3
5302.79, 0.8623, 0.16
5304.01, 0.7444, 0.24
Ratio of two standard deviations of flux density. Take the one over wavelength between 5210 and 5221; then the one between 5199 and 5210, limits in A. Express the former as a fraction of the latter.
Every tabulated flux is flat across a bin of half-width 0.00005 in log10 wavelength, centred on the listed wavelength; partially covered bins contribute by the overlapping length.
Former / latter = 1.1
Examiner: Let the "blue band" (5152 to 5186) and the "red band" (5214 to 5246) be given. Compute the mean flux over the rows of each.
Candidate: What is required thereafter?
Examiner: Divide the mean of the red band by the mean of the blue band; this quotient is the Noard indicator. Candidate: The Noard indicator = 1.08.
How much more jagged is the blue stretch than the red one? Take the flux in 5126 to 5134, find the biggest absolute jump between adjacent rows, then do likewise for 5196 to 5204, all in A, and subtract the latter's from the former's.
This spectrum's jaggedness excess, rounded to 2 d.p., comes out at 0.04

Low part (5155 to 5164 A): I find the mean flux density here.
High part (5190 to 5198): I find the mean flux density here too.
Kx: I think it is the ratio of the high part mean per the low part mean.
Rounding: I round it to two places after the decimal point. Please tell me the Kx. 0.93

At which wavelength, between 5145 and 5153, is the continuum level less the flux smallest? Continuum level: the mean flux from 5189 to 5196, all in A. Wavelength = 5146.41 A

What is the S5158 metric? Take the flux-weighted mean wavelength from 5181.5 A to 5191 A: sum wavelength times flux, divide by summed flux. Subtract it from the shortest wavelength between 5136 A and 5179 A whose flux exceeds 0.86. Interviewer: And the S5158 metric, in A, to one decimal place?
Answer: -39.9 A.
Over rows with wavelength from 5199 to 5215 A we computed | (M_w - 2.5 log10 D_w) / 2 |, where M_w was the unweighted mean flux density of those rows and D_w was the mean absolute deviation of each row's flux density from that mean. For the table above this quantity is 2.18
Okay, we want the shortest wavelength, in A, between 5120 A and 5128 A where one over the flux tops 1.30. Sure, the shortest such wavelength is 5123.95 A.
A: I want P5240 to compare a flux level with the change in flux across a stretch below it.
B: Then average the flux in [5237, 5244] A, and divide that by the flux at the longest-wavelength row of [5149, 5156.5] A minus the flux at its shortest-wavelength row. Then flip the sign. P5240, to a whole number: -7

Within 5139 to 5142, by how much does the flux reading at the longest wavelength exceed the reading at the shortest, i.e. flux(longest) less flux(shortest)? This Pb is -0.032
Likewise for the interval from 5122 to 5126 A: 0.078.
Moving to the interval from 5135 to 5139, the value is 0.058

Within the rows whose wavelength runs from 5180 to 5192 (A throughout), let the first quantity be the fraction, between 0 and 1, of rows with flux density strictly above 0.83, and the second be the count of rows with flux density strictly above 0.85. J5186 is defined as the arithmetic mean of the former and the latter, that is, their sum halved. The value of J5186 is 0.0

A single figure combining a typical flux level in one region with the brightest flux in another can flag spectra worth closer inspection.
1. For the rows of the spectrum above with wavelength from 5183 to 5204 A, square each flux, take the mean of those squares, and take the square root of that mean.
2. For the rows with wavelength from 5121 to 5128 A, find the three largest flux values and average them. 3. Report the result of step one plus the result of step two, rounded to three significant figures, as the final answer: 1.66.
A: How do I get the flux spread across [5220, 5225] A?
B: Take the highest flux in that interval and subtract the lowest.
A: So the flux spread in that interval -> 0.108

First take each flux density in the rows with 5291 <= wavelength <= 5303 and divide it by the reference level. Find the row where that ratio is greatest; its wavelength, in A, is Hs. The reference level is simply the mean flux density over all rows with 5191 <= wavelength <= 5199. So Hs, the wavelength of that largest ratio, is 5293.03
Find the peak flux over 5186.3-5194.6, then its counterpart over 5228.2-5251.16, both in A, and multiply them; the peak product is 0.83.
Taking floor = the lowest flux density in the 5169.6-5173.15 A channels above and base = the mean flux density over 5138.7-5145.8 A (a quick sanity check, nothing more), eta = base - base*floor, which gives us 0.26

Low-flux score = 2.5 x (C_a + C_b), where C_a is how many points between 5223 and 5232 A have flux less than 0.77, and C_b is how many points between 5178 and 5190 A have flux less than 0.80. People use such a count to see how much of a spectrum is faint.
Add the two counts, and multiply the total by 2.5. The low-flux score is 25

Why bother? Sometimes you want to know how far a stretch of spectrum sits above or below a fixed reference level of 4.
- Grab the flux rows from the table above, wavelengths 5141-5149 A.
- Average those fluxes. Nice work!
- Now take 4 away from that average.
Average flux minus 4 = -3.18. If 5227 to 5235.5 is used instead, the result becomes -3.17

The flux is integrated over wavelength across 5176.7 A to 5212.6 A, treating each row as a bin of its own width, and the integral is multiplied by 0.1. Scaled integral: 2.9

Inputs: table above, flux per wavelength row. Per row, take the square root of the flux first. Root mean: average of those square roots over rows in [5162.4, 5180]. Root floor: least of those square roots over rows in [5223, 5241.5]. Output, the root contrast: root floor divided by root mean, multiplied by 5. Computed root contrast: 4.63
